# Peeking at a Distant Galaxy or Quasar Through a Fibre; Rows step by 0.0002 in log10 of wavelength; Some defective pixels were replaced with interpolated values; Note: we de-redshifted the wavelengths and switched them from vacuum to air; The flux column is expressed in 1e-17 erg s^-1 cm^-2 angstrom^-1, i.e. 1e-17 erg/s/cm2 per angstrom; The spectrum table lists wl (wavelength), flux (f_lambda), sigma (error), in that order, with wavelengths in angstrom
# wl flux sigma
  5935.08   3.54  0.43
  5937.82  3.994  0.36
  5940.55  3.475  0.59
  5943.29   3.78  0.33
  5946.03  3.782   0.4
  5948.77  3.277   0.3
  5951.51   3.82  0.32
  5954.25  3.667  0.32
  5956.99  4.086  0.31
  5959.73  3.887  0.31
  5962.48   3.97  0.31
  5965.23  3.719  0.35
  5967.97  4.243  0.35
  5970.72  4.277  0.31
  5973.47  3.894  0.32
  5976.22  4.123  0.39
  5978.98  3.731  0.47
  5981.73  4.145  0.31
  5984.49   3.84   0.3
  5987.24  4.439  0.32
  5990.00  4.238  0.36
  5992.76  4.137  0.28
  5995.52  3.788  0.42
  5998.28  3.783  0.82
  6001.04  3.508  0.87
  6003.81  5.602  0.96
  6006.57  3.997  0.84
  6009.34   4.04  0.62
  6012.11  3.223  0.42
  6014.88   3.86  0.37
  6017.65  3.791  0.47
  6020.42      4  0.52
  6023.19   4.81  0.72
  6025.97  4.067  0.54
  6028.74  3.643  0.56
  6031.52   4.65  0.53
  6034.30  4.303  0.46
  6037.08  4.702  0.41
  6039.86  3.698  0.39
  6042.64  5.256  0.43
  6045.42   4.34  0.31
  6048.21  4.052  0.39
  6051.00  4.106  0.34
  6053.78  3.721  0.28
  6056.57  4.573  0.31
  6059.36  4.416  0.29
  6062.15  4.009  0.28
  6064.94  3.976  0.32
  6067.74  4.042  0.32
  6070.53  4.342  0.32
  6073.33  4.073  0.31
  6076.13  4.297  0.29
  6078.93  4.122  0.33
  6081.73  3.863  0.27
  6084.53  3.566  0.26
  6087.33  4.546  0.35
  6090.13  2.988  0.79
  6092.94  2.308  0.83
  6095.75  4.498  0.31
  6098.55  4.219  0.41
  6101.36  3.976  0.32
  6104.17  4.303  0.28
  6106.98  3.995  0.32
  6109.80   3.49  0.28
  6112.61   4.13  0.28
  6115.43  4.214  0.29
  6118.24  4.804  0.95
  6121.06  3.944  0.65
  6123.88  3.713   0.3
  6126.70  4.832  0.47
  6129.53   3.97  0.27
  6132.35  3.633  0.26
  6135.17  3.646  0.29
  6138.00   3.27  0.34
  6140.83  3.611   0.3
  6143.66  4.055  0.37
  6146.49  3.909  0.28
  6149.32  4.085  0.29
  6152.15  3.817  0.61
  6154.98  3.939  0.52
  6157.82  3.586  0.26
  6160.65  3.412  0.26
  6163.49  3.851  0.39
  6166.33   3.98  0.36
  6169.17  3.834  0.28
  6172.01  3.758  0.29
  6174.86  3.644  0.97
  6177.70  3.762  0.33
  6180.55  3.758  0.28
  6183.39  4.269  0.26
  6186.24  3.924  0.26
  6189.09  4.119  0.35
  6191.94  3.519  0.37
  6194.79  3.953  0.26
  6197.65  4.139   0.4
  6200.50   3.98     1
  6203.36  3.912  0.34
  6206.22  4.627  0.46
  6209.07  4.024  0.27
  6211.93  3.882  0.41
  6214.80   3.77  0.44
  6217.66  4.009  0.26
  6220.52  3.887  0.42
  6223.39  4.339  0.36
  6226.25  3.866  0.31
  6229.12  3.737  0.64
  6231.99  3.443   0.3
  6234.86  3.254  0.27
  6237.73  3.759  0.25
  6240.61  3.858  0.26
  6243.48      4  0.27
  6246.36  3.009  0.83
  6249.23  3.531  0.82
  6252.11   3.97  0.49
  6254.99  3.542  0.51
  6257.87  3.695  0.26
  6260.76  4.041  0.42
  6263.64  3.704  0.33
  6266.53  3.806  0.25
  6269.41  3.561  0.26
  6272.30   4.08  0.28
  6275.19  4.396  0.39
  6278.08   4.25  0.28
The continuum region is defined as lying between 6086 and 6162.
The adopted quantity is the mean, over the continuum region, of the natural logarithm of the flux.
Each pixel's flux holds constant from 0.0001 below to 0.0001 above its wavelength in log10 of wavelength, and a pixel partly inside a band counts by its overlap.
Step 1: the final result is 1.35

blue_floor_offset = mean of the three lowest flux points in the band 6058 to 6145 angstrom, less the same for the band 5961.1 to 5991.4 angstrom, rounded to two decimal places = -0.91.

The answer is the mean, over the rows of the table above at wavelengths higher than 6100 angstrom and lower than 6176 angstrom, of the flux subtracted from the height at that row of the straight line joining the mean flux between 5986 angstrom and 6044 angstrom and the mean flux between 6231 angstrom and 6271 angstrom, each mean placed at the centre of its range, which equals 0.00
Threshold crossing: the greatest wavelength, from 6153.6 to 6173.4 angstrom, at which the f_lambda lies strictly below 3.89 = 6172.01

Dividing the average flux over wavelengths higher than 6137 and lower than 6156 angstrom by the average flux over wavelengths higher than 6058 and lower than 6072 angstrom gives 0.92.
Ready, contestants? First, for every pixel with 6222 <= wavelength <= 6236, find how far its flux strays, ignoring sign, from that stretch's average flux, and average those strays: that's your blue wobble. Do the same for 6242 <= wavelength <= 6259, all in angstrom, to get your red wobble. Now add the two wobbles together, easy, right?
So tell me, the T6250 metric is 0.6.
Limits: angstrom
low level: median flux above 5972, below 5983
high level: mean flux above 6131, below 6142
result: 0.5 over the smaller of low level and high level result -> 0.141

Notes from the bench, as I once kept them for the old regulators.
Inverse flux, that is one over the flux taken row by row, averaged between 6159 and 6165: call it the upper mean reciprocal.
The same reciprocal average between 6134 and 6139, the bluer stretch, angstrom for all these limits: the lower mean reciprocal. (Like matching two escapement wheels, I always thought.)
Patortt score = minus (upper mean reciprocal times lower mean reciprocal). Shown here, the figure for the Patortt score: -0.080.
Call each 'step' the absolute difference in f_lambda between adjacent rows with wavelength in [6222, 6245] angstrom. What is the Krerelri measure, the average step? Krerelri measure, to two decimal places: 0.26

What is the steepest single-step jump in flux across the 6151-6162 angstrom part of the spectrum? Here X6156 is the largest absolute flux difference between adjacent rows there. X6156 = 0.35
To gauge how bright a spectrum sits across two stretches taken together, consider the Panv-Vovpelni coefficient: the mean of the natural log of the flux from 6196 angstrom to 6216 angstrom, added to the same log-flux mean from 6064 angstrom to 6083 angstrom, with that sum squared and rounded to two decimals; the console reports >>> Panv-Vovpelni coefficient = 7.88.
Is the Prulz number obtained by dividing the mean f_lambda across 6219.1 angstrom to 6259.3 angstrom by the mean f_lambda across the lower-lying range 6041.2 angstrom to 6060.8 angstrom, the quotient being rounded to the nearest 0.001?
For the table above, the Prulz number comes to 0.852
